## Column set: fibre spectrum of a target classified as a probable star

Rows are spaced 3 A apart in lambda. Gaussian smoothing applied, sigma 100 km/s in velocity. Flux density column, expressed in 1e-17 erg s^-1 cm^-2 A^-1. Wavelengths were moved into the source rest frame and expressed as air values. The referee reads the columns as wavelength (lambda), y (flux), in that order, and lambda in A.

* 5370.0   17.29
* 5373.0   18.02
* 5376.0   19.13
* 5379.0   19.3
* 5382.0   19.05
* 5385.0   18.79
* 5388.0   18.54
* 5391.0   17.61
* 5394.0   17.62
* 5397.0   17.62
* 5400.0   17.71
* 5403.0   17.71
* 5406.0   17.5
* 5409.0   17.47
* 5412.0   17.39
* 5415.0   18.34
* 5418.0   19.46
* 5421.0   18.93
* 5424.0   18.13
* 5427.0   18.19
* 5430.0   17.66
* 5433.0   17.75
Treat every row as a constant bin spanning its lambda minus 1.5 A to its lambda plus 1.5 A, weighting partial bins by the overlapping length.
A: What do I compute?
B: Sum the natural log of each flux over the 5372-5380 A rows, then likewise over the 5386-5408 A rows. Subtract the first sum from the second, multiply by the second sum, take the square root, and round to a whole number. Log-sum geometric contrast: 15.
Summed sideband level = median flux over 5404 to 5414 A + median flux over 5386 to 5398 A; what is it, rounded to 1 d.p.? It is 35.1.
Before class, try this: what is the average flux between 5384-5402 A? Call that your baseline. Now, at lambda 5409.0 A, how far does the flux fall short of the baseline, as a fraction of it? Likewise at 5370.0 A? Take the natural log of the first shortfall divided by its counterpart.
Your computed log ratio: -0.3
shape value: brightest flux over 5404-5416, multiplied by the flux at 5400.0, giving 325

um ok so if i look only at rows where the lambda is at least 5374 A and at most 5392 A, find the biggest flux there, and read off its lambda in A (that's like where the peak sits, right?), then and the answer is 5379.0 A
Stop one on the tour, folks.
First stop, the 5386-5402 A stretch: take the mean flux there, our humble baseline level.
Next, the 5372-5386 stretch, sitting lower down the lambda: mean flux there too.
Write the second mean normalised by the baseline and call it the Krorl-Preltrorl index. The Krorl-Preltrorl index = 1.06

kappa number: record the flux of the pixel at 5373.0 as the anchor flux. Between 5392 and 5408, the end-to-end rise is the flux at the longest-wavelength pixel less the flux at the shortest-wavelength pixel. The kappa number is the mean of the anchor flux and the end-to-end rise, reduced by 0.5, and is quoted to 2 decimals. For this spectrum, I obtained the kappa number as 8.45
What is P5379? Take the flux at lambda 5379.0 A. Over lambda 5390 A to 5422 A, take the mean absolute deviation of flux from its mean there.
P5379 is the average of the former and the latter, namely 9.91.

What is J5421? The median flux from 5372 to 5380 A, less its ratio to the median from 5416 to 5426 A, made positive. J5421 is 18.1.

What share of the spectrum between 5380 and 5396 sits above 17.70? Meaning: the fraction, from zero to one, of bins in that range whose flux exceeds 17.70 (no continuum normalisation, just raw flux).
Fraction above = 0.60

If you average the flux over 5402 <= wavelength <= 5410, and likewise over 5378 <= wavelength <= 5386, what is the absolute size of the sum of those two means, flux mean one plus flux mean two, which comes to 36.6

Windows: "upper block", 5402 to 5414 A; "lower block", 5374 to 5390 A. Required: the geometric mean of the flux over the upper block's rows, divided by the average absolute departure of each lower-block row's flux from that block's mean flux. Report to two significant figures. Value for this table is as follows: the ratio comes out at 74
